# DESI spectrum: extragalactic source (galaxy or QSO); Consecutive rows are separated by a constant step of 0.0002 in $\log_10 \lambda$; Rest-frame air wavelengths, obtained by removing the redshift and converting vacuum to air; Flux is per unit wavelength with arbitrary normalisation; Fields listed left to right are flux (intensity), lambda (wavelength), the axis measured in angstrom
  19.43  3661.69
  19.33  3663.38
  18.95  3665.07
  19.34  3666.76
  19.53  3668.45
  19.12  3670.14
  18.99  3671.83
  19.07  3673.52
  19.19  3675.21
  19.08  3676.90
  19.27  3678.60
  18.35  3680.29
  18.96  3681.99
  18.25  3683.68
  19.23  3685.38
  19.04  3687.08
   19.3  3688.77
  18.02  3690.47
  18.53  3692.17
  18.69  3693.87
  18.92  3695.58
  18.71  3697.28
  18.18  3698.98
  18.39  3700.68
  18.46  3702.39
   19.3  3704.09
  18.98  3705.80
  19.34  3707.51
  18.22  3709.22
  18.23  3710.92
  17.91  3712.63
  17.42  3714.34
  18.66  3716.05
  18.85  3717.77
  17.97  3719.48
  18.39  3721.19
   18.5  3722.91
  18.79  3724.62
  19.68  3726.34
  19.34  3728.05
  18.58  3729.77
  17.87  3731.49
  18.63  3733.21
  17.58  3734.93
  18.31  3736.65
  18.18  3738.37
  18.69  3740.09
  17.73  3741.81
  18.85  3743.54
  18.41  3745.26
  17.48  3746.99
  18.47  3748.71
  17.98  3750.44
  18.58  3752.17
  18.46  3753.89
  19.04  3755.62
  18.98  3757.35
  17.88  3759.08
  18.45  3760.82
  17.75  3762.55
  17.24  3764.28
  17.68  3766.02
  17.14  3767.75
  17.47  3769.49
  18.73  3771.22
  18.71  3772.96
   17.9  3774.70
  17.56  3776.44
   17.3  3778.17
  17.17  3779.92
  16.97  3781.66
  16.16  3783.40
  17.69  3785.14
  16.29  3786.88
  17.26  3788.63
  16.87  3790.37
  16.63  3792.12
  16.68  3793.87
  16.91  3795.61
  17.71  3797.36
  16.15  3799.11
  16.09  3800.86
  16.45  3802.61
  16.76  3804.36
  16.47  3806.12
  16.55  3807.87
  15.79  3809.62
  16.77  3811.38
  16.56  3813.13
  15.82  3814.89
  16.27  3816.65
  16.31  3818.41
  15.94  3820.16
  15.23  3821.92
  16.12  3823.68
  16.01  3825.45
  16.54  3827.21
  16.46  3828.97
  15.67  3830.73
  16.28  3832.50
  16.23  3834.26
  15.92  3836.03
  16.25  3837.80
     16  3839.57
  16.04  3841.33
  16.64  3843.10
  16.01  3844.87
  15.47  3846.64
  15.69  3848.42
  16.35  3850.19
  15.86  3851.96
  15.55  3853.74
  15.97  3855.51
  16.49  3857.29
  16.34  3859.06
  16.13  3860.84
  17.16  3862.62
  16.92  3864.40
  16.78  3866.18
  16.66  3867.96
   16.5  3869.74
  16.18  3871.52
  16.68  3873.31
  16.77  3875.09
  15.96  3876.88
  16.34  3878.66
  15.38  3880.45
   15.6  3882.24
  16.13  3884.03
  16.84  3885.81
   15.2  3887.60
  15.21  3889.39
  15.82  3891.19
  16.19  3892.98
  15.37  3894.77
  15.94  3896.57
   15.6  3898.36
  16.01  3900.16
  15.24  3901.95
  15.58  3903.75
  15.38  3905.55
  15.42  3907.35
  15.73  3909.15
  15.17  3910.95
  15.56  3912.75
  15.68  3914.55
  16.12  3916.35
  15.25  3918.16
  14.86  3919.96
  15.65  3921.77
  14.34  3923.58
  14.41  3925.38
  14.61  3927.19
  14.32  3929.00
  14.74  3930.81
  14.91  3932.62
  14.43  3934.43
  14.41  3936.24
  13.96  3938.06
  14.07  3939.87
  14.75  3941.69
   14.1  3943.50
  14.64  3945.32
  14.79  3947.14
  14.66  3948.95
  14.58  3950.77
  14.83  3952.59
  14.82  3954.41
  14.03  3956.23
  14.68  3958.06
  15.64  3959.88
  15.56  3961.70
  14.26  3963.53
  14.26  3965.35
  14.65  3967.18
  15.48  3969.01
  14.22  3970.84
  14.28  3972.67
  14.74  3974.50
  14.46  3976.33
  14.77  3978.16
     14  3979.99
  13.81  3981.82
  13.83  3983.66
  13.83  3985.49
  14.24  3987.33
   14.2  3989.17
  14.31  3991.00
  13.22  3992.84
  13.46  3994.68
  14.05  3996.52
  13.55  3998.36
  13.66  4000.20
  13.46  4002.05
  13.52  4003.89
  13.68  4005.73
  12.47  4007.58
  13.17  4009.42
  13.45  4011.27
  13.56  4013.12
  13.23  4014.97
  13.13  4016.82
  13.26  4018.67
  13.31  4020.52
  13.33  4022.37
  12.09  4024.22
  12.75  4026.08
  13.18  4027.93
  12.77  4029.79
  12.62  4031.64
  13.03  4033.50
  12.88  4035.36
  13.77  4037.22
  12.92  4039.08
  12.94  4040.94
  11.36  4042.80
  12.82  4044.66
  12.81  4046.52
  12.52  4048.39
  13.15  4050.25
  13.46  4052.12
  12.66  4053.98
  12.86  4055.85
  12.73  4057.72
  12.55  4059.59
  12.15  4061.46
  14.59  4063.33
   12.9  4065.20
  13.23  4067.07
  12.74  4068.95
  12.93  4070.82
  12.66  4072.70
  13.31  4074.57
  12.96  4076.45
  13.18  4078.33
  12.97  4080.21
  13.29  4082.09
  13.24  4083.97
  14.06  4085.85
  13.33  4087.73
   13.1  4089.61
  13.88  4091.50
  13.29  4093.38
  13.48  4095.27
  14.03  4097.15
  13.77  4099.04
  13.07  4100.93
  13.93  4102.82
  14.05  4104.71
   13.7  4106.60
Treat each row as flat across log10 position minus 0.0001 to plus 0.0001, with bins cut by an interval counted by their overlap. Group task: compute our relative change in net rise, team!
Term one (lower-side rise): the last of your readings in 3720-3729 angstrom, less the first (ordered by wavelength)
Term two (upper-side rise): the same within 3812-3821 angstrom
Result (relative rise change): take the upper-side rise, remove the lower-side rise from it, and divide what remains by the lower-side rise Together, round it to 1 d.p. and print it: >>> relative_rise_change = -1.7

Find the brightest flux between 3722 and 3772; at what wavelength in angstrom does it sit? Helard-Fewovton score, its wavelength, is 3726.34 angstrom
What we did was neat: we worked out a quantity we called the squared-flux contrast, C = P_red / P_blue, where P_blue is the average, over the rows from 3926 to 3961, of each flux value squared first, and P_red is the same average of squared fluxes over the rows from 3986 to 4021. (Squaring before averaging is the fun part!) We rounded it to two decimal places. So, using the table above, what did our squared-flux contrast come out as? 0.86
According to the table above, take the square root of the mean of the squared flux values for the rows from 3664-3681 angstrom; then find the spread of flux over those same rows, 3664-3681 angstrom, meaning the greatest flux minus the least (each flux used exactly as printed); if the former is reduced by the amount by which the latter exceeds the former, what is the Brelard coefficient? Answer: 37.0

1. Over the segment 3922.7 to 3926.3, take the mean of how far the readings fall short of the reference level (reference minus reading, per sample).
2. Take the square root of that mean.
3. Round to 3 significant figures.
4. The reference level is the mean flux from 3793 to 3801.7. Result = 1.53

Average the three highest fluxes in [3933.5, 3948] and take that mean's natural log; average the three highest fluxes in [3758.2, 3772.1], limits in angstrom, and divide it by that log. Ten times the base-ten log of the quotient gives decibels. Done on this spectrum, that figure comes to 8.3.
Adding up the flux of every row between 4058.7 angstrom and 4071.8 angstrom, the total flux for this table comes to 91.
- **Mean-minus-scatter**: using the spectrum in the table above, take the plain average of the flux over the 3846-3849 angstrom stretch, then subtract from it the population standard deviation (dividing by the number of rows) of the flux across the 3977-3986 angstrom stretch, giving 15.2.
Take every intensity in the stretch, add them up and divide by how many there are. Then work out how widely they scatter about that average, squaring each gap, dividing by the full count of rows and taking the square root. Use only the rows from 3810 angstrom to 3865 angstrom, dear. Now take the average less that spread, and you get 15.7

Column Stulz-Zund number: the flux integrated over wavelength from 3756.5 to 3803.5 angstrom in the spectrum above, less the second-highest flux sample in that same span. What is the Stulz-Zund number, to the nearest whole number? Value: 796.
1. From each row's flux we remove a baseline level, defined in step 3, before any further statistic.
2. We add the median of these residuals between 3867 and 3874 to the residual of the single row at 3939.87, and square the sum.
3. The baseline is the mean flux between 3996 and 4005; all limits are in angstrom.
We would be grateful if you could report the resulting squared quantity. 11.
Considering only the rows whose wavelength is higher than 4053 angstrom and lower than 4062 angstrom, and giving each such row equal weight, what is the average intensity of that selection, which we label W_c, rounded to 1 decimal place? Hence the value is 12.6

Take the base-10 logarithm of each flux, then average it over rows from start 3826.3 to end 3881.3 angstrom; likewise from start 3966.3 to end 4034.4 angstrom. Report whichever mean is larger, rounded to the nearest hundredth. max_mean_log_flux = 1.21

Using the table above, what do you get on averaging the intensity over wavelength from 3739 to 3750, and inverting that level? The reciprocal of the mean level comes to 0.055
